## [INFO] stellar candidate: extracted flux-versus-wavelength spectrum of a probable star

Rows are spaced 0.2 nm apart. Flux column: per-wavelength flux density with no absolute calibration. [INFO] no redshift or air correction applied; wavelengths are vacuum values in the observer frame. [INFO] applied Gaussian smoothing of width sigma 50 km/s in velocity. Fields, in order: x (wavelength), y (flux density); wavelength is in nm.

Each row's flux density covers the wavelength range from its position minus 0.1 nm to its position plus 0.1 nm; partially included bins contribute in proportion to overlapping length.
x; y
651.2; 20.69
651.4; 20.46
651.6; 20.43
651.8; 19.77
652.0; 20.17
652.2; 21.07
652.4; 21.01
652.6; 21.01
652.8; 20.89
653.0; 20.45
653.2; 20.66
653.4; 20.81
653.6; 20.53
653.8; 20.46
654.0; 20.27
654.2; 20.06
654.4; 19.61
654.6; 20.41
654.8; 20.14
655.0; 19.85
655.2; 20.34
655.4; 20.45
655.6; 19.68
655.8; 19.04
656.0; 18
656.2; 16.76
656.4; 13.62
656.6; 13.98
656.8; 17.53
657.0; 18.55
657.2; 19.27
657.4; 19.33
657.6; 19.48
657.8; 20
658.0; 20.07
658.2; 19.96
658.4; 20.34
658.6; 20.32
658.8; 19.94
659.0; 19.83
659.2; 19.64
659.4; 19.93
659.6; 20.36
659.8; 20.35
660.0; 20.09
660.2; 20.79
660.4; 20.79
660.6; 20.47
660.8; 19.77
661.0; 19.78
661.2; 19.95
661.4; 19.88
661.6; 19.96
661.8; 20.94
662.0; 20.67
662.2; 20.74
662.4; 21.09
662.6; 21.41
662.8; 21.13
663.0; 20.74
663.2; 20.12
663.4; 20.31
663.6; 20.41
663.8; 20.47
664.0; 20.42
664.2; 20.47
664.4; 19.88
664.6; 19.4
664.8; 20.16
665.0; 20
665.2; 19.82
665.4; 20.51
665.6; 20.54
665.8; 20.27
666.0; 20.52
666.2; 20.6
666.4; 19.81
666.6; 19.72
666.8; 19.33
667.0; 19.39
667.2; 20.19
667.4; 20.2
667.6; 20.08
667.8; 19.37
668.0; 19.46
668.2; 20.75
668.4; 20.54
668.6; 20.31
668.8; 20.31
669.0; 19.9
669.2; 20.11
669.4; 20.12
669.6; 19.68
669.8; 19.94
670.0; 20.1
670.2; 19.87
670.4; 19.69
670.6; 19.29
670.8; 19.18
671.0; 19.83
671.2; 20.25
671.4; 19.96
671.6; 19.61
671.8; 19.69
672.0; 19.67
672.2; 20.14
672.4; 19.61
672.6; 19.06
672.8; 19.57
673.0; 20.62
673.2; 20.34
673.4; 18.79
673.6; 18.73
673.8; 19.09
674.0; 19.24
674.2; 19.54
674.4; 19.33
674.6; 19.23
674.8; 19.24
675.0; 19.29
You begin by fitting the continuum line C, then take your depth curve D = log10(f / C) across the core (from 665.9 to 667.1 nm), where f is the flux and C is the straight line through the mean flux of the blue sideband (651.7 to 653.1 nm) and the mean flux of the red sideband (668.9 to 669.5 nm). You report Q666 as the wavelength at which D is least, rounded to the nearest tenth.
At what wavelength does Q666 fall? 666.8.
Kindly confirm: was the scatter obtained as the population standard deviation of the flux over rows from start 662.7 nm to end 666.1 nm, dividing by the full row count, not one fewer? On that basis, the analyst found 0.38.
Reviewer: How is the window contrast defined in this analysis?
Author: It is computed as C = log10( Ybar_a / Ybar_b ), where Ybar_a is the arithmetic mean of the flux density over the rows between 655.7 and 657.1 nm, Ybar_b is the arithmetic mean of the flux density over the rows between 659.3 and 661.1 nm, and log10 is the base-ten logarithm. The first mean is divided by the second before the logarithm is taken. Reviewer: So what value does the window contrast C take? -0.082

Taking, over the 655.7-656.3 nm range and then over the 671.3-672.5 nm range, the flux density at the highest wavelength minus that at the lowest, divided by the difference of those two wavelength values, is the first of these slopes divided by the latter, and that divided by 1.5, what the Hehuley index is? 11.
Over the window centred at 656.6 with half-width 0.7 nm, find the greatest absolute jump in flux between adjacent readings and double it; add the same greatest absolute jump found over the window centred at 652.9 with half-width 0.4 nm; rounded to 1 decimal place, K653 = 7.5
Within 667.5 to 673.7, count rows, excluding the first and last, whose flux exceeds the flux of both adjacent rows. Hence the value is 7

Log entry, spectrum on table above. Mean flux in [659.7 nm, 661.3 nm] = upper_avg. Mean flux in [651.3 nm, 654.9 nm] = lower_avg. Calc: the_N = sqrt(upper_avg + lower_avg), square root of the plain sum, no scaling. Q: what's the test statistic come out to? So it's 6.380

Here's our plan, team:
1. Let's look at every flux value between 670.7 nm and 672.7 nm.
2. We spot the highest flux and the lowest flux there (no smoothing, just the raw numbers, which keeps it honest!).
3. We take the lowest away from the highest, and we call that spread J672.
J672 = 1.2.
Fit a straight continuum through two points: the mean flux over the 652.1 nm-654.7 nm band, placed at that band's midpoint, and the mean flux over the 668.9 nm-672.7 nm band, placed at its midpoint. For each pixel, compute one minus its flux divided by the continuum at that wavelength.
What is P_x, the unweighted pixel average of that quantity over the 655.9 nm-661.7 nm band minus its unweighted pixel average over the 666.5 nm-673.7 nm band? 0.052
